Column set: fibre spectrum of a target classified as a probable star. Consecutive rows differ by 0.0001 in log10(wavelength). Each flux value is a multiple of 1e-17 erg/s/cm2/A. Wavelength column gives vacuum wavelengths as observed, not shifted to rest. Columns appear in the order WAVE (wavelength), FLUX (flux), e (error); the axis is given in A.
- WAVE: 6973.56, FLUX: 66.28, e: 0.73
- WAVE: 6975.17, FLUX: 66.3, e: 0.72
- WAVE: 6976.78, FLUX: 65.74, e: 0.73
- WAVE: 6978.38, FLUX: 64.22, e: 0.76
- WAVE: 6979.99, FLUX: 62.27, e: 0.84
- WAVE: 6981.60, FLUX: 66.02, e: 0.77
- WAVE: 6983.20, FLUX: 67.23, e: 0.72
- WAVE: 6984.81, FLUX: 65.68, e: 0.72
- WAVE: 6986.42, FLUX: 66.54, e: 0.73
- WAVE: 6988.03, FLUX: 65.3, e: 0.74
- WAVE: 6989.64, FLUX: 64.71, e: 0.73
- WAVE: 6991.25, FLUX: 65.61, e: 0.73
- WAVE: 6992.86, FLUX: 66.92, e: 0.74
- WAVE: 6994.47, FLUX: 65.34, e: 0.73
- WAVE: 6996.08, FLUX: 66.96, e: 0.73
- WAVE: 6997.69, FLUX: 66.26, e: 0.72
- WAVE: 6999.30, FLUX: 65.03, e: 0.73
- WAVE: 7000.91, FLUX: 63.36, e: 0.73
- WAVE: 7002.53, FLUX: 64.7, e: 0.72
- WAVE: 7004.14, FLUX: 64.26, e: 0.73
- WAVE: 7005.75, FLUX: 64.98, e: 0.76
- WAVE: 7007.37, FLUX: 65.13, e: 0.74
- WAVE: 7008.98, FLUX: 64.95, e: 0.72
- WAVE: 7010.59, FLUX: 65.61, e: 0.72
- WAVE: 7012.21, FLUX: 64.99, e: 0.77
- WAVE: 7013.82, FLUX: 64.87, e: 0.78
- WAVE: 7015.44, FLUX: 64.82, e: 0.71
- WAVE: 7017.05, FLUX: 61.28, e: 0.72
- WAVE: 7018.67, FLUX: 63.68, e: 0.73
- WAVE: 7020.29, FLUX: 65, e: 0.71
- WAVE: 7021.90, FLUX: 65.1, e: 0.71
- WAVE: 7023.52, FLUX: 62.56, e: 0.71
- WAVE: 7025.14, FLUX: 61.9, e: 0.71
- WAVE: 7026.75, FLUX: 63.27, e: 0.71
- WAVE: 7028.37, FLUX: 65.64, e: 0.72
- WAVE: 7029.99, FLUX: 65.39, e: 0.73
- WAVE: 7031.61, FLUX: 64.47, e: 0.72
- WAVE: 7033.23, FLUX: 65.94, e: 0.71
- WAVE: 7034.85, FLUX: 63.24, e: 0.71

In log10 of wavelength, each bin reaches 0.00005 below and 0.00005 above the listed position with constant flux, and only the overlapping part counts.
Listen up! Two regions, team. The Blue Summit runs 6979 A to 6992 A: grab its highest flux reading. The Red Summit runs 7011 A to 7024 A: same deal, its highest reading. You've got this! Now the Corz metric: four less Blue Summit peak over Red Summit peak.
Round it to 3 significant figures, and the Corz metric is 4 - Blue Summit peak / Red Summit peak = 2.97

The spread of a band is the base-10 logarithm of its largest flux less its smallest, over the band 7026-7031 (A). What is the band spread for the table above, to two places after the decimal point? 0.37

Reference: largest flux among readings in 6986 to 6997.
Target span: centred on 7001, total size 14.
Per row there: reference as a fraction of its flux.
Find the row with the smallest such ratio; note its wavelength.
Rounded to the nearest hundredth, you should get 6996.08 A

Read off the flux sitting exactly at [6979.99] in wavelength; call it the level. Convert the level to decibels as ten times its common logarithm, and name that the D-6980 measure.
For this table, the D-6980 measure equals 17.9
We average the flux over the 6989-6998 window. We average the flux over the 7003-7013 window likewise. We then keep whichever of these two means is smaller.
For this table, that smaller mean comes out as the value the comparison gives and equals 65.0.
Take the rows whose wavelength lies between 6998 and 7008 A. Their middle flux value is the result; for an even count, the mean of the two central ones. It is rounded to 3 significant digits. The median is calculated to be 64.8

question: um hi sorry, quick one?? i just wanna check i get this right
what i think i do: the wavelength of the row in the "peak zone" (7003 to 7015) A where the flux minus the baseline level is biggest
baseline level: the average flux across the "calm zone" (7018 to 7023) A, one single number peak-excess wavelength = 7010.59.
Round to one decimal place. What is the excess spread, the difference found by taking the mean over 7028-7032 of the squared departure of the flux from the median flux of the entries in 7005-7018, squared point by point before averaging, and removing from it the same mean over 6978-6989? -2.2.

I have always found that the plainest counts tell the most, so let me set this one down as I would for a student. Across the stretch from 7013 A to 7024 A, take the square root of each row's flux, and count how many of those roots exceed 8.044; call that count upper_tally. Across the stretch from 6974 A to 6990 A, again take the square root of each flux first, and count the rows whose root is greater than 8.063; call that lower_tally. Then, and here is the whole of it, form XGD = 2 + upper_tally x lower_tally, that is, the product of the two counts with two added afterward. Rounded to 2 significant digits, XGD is 30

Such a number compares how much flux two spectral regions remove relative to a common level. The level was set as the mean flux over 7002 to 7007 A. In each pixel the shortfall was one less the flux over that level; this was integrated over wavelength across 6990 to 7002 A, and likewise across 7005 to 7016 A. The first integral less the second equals -0.10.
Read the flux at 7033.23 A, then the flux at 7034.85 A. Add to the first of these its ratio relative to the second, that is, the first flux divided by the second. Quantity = 67.0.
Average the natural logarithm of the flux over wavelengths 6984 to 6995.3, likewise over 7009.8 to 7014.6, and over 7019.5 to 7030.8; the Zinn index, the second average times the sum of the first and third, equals 34.9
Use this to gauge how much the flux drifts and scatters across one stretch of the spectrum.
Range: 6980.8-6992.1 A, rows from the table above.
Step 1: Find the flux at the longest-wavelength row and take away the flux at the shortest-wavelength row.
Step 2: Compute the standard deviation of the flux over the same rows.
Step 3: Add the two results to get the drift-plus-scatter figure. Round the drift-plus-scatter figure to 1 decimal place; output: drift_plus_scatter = 0.4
